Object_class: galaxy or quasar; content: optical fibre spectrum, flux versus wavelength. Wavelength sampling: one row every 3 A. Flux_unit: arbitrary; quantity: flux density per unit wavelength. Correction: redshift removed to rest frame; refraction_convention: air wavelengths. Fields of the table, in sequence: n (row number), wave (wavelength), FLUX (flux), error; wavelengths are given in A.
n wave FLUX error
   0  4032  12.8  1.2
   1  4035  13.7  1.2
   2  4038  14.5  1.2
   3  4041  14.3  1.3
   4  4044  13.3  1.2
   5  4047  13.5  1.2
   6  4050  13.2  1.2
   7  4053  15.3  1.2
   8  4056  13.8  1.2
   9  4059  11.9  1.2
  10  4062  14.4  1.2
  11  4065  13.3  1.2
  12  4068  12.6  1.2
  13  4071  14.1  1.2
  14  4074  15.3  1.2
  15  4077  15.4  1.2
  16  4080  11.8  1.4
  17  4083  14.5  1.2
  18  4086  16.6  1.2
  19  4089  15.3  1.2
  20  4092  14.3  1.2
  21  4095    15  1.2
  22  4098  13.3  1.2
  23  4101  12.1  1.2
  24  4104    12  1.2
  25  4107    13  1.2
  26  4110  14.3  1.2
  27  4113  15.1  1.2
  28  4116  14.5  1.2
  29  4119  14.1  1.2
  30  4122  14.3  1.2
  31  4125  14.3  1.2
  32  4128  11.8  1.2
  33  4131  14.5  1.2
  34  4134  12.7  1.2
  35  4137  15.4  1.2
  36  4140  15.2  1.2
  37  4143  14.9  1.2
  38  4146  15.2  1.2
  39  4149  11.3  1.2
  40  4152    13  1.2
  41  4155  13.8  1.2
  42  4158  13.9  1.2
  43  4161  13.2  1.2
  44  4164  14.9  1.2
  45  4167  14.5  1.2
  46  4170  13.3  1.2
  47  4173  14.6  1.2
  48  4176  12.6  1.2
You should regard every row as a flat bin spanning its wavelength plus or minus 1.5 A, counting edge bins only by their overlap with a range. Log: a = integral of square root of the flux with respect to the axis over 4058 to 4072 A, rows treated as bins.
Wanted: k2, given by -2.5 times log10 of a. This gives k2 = -4.27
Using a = 51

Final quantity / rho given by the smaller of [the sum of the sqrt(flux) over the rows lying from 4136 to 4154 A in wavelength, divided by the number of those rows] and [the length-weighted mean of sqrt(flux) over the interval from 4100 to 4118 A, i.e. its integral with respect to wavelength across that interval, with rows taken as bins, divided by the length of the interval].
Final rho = 3.68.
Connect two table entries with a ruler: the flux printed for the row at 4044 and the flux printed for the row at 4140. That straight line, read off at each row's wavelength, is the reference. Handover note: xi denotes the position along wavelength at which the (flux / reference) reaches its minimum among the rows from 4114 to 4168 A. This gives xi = 4149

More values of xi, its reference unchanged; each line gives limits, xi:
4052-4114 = 4104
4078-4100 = 4080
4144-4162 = 4149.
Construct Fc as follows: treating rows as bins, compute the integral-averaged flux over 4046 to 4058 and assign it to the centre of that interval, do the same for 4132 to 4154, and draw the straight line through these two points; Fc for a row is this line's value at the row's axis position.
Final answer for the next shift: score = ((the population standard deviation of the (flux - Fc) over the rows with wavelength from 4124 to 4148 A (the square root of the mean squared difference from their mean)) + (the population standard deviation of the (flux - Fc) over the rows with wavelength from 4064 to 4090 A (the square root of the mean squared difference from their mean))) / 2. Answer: 1.33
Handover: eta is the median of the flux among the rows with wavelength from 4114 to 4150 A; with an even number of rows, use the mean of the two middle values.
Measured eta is 14.4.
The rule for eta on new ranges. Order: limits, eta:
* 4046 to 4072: 13.5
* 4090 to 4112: 13.3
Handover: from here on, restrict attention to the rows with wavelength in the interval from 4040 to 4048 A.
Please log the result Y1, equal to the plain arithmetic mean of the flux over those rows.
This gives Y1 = 13.7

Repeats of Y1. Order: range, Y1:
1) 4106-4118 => 14.2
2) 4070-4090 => 14.7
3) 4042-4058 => 13.8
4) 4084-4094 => 15.4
